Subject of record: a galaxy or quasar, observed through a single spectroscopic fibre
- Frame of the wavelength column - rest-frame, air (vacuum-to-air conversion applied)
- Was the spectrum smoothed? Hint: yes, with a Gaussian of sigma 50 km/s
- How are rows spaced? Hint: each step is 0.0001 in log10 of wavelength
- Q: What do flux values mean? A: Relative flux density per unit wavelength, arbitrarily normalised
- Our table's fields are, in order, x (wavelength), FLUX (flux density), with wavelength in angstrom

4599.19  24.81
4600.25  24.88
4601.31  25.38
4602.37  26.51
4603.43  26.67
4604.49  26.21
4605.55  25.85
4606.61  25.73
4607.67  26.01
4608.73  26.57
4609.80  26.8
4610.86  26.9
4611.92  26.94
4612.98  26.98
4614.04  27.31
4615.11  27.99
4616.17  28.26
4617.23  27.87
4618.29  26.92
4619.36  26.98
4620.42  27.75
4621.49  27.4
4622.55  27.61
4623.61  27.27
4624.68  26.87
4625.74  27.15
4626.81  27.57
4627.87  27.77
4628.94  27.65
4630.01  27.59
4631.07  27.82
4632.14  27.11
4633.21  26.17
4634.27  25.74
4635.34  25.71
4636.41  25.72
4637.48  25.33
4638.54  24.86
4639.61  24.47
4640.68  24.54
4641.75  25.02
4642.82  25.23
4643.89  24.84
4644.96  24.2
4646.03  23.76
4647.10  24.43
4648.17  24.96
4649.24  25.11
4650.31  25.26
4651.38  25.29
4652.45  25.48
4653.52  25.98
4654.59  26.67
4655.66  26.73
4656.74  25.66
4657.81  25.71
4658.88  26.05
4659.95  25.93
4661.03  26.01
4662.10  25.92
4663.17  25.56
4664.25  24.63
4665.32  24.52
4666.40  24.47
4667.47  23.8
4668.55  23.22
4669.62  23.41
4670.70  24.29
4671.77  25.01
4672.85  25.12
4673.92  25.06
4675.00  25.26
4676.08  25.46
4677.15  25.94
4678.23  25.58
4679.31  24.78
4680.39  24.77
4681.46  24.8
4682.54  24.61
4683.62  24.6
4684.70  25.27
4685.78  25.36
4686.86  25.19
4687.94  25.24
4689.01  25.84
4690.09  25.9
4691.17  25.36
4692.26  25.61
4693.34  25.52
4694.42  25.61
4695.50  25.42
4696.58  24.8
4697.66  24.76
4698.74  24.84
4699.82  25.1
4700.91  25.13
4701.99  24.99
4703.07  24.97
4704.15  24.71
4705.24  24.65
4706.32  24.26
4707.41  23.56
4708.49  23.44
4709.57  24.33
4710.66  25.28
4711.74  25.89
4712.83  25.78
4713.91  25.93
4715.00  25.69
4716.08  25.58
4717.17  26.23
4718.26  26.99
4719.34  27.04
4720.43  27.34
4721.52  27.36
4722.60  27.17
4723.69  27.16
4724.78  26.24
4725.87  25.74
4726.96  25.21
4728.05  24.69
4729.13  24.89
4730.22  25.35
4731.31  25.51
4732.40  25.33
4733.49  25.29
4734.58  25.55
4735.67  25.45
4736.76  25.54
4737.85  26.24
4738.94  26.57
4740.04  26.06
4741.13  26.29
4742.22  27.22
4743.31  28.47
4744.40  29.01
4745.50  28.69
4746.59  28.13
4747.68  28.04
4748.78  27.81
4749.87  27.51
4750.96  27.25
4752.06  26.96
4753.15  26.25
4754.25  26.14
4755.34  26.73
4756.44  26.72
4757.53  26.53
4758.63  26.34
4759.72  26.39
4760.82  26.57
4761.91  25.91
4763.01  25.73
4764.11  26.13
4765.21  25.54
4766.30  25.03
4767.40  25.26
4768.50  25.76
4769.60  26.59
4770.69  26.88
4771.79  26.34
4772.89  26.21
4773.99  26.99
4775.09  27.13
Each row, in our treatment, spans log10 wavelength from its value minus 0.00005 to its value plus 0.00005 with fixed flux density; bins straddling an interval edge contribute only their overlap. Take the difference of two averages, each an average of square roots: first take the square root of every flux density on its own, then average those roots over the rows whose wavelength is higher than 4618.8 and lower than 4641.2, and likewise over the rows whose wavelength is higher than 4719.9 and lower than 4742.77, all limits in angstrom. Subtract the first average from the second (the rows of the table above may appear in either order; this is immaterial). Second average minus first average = -0.06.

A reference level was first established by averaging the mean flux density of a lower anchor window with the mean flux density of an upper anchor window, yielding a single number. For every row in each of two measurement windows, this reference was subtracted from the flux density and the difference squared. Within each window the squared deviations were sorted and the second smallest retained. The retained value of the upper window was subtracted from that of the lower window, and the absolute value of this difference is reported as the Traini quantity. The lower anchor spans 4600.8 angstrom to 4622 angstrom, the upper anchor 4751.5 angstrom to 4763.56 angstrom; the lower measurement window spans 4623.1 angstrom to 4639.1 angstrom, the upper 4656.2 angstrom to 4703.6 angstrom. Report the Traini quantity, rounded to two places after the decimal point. 0.17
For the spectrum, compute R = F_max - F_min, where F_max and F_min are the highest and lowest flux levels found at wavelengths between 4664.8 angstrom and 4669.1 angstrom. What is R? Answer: 1.3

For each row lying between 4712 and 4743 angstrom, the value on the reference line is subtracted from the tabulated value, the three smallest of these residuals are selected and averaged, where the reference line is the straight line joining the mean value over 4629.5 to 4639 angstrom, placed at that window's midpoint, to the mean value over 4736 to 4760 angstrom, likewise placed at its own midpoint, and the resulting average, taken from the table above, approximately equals -1.97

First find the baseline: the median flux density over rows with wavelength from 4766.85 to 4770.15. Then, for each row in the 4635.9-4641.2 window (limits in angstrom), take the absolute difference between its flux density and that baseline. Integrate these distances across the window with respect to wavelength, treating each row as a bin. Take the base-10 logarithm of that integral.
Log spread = 0.62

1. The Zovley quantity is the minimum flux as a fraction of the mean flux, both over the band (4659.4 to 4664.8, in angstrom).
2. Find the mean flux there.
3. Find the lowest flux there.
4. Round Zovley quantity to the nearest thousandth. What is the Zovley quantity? 0.962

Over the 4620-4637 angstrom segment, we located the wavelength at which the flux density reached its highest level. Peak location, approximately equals 4631.07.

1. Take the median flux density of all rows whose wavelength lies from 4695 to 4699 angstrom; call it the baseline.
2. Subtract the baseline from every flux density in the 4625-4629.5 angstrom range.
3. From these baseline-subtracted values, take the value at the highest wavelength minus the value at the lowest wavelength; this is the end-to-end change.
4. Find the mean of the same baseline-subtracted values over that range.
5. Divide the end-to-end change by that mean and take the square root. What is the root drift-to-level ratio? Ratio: 0.4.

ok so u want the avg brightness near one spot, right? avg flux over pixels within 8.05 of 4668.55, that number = 24.8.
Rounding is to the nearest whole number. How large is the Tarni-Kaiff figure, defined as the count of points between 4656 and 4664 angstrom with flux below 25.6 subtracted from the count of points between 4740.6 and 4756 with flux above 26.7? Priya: 10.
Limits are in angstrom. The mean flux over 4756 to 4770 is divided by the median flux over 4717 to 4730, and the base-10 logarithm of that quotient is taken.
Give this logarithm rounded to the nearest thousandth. -0.010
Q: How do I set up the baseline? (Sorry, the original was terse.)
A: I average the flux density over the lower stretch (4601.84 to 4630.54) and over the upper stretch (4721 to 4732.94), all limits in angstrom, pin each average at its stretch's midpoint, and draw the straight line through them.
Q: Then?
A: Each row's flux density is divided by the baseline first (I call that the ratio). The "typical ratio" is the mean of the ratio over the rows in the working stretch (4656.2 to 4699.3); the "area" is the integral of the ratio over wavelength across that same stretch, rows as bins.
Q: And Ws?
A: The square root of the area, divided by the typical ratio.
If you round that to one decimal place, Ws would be 6.7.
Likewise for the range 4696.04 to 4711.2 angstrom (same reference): 4.0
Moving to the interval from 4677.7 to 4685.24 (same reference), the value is 2.8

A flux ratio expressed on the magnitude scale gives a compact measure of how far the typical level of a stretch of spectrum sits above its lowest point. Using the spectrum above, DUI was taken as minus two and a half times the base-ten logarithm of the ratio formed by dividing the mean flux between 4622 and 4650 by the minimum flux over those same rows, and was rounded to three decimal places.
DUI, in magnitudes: -0.095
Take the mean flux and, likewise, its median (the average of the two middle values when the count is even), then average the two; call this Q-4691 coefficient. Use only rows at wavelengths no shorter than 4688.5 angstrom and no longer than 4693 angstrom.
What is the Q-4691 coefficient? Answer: 25.7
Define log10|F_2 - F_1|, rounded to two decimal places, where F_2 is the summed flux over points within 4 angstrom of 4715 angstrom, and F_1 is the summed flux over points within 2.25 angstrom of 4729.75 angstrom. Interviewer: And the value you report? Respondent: 1.91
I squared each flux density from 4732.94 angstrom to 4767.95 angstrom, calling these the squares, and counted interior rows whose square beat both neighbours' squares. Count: 6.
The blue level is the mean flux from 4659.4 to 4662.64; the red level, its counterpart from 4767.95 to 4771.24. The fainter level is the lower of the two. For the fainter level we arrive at 26.0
